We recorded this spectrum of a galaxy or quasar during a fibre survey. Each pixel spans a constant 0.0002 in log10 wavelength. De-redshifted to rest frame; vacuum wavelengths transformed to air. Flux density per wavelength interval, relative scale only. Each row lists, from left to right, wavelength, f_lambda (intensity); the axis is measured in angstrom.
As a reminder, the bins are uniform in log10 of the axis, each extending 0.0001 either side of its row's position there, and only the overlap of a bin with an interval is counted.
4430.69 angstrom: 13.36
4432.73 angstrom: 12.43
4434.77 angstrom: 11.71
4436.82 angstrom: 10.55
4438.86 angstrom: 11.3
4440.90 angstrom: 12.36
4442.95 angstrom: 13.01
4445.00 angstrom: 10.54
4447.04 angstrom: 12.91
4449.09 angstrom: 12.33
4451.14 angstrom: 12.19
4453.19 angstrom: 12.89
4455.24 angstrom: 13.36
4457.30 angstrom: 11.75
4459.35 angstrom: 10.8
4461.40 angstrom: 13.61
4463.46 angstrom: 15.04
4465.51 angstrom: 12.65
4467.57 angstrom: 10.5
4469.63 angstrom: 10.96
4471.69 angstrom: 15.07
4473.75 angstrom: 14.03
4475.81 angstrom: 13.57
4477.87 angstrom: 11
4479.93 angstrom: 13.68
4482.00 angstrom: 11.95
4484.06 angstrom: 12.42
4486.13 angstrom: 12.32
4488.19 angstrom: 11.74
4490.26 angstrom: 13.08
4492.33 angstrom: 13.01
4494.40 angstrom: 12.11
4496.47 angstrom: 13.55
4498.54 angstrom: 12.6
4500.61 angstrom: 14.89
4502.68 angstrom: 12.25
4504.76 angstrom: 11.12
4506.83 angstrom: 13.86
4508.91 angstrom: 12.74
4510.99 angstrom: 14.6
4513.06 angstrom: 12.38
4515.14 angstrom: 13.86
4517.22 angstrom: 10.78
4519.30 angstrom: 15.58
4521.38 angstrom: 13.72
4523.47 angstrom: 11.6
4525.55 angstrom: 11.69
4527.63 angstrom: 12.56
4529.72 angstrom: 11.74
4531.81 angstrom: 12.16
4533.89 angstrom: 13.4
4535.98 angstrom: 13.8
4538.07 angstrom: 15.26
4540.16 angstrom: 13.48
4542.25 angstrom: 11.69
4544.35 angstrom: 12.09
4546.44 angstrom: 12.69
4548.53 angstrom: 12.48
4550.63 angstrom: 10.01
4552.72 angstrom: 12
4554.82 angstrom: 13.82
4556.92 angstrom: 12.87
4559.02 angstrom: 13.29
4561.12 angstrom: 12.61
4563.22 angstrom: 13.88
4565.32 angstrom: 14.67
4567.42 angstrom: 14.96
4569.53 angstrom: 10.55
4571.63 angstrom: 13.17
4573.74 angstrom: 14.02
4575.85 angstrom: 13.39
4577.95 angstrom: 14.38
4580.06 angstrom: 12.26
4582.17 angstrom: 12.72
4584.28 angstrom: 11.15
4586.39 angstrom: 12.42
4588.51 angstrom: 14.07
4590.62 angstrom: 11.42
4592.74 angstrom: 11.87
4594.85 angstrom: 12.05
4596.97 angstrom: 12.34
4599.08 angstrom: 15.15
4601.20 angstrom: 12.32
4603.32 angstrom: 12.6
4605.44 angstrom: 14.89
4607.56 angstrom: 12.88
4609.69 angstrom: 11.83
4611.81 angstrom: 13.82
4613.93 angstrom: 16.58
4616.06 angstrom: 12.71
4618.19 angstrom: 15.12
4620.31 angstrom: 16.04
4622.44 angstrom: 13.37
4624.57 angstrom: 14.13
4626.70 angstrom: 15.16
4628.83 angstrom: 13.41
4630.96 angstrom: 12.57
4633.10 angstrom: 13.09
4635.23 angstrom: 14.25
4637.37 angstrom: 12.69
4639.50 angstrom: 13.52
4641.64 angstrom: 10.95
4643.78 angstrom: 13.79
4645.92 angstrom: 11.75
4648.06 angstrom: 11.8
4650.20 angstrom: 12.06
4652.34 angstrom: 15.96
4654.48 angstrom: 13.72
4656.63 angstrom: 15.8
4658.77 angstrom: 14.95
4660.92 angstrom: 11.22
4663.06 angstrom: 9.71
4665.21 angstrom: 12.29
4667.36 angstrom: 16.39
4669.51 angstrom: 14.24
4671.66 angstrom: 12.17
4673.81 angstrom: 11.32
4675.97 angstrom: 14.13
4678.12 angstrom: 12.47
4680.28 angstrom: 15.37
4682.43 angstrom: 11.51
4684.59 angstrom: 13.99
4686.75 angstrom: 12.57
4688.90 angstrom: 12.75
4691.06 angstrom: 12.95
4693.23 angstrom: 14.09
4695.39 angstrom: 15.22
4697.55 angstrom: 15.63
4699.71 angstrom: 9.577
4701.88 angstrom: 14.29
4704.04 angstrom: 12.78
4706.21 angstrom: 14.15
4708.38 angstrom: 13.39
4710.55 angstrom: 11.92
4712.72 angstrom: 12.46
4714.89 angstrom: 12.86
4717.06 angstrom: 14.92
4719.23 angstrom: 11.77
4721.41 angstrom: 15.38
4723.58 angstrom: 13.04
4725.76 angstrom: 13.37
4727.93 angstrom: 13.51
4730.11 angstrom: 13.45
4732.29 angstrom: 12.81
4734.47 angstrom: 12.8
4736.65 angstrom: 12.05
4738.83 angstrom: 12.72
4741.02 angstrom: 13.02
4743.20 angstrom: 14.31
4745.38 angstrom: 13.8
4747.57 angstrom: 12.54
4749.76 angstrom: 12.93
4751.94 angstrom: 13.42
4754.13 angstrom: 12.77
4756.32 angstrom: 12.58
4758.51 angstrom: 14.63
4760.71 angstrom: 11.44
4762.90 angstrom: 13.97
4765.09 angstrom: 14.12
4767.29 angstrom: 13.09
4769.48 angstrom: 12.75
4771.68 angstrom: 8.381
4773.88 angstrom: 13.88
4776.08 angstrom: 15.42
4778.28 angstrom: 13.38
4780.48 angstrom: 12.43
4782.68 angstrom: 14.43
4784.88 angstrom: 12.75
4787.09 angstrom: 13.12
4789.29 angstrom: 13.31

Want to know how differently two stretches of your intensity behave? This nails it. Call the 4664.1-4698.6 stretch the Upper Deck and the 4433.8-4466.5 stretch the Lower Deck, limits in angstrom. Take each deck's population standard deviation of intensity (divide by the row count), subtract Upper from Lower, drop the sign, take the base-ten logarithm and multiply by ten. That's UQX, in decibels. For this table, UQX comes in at -4.9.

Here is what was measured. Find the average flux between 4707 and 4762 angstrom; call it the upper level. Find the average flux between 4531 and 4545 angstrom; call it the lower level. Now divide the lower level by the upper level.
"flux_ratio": 1.00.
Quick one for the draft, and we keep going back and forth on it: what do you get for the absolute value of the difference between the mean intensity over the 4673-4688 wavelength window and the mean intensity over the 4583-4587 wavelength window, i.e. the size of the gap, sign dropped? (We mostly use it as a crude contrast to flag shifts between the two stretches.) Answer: 1.3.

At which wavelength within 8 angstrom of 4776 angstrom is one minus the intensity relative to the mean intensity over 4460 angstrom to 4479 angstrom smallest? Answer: 4776.08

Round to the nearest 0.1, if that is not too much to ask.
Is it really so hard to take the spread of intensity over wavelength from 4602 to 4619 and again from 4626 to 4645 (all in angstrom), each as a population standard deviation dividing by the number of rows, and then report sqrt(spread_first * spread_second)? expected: 1.3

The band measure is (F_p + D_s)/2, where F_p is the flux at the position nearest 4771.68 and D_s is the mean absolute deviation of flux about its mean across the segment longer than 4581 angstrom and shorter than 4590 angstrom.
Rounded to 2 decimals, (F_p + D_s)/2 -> 4.59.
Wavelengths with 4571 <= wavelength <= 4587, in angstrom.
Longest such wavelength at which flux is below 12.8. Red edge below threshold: 4586.39 angstrom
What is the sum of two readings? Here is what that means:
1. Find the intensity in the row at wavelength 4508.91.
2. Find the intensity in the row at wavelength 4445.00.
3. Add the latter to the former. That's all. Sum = 23.3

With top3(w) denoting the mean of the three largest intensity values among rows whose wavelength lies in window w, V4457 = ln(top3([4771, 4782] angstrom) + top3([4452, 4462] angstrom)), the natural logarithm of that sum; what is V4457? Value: 3.31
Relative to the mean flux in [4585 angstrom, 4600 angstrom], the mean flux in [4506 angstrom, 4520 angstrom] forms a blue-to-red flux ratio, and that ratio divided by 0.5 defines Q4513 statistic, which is 2.10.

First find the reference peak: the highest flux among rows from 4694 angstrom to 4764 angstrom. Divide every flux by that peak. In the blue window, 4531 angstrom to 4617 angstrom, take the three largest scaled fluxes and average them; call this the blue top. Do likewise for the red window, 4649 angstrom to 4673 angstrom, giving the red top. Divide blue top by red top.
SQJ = 0.98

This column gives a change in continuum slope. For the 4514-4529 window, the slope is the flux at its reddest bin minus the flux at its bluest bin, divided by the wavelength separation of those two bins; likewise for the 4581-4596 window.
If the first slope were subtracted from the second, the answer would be 0.1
